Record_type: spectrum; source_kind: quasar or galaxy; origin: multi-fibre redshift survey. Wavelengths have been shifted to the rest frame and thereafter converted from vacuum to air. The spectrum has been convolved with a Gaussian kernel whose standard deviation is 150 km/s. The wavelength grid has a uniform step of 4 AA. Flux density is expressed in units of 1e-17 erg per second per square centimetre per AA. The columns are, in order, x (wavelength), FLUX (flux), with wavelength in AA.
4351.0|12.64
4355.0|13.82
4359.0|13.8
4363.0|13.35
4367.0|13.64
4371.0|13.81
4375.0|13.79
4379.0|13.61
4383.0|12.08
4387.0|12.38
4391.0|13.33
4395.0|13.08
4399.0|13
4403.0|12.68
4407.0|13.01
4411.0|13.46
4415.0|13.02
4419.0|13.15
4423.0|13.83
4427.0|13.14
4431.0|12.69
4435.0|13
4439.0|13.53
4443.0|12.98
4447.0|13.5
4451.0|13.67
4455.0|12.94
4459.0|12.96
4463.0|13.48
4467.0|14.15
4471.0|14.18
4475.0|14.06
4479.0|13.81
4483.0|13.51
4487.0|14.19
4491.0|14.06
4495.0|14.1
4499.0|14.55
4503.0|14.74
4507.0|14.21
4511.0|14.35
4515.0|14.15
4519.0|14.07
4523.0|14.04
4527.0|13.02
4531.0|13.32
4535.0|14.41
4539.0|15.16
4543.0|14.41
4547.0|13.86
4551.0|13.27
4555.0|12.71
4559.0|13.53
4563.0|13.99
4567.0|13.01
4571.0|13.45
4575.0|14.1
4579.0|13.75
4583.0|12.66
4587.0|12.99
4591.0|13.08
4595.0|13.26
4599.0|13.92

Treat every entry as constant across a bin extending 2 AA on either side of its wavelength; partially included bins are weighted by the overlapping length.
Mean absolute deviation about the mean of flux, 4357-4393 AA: 0.48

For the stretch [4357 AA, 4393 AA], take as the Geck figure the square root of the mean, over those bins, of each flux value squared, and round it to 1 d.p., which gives 13.3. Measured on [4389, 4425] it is 13.2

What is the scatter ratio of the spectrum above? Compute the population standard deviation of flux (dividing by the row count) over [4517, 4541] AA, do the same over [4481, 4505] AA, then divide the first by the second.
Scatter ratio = 1.79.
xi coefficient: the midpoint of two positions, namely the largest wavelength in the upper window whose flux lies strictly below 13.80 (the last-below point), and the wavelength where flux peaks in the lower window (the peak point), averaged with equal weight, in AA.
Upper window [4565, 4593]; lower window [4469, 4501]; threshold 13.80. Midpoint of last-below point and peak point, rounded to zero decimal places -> 4545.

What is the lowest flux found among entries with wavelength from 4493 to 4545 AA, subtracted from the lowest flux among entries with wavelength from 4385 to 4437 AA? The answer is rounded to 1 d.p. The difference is -0.6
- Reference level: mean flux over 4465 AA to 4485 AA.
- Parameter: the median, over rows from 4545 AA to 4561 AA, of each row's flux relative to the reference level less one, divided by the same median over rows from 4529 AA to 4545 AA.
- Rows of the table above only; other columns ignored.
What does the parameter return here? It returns -1.2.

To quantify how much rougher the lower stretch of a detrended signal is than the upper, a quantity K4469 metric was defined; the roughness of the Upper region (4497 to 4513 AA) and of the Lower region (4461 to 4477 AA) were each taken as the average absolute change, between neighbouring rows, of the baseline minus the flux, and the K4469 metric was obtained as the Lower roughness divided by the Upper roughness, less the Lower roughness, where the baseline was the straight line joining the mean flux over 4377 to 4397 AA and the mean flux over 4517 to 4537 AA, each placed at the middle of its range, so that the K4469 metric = 0.69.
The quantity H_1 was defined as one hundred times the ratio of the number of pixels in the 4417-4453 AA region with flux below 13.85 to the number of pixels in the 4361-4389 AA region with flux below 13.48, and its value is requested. 300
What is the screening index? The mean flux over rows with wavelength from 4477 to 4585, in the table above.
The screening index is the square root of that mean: 3.72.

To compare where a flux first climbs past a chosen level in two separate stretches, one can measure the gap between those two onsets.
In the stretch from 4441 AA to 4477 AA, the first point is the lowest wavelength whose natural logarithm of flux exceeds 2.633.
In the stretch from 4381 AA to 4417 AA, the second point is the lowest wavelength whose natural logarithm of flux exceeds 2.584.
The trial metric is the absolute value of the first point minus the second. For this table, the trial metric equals 76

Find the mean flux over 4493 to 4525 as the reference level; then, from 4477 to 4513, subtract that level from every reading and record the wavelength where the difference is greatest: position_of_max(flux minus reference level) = 4503.0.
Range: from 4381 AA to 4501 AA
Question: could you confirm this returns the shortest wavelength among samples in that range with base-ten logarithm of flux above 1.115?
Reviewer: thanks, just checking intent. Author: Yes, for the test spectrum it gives 4391.0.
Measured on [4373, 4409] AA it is 4375.0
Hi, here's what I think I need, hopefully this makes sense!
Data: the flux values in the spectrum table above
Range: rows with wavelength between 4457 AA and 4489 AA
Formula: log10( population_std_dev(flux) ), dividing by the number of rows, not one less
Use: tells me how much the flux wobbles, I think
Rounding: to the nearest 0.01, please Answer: -0.38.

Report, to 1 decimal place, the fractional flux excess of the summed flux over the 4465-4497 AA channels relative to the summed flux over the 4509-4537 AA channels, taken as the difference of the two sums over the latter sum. 0.2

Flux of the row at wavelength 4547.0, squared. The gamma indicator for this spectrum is 192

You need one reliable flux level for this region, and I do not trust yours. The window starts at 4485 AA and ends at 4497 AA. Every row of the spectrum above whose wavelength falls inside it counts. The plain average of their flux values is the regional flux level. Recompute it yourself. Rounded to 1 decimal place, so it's 14.1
